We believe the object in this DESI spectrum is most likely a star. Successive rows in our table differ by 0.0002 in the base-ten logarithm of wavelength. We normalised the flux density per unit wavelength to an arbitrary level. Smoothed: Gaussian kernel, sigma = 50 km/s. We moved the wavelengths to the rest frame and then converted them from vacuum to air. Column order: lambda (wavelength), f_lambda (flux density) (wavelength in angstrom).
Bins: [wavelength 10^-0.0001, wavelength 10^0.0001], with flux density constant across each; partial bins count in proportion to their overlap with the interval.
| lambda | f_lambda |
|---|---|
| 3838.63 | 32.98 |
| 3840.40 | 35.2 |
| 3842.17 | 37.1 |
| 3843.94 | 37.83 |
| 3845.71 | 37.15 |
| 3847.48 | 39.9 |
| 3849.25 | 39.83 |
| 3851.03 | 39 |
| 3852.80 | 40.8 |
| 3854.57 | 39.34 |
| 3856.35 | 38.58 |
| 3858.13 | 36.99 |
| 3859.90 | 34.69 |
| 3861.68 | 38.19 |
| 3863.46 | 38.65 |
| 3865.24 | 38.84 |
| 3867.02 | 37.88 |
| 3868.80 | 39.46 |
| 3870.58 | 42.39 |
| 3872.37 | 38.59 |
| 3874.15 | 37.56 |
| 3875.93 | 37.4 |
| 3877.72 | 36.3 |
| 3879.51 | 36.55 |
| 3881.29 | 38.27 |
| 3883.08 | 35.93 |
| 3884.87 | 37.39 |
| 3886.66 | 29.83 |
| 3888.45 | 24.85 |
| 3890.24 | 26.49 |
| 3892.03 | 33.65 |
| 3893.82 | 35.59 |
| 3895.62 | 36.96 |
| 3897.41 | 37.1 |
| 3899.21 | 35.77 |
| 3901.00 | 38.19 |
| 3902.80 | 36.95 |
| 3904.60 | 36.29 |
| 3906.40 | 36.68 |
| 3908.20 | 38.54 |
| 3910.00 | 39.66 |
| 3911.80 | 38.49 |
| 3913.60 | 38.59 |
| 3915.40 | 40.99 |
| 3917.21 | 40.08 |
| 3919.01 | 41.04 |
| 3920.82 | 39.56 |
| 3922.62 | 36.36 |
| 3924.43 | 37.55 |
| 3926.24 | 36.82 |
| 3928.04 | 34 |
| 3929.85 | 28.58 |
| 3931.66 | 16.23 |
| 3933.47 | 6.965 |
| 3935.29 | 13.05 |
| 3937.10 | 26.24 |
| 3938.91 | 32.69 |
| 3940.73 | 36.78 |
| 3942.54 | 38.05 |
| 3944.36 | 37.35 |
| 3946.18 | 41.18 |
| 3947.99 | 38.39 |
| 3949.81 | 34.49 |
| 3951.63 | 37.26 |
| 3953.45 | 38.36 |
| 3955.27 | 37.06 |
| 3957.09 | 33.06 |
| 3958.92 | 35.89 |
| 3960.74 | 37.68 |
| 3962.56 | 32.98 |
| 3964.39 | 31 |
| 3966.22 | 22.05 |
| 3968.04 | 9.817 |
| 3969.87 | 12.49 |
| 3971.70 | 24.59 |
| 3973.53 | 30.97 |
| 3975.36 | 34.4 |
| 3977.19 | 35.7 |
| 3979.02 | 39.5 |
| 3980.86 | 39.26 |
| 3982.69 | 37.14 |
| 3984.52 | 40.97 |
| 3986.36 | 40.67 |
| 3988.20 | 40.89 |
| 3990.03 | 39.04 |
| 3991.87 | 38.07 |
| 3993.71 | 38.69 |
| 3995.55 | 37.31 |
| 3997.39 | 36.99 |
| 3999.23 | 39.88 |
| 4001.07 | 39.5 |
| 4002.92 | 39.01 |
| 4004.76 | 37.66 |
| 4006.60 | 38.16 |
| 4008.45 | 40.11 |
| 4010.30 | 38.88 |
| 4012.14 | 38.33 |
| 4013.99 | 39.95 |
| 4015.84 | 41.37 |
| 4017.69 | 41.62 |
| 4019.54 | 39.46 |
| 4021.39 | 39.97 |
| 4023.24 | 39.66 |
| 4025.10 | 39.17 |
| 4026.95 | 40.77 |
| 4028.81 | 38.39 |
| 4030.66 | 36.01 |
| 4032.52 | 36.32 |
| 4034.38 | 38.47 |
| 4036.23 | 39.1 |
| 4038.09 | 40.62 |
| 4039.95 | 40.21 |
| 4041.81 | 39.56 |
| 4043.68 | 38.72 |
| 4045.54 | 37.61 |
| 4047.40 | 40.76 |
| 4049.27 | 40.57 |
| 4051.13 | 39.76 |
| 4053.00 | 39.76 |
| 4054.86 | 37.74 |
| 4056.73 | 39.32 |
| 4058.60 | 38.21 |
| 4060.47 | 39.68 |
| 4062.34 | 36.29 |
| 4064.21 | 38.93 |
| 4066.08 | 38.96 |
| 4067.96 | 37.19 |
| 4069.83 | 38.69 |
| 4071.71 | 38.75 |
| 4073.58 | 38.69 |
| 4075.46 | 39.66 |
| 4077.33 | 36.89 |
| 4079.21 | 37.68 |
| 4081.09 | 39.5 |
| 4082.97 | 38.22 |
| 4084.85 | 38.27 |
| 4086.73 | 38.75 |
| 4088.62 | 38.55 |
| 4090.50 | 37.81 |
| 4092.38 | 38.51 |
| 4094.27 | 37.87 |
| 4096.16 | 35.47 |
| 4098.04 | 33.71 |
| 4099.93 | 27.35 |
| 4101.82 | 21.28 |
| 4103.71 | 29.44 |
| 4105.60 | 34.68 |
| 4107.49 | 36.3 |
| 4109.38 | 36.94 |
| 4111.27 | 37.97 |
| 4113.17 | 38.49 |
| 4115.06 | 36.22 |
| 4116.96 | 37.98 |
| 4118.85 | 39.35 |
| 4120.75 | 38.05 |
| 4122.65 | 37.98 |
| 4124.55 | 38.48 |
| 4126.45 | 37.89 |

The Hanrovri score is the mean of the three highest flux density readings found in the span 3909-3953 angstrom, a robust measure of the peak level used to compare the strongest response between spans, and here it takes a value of 41.1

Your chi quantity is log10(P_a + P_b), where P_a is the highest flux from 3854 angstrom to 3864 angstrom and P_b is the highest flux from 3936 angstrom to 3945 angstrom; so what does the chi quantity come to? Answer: 1.89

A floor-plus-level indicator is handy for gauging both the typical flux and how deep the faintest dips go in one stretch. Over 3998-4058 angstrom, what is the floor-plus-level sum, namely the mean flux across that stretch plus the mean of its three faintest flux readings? 75.9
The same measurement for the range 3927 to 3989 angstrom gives 41.4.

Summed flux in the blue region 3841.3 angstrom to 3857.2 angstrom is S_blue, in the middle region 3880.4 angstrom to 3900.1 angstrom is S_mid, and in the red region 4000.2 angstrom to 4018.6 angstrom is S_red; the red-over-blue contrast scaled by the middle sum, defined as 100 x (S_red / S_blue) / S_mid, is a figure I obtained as 0.30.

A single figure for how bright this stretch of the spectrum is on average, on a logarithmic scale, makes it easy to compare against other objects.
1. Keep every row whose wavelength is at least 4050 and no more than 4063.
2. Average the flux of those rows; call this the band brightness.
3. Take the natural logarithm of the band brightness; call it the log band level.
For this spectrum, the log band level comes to 3.66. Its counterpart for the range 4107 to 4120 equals 3.63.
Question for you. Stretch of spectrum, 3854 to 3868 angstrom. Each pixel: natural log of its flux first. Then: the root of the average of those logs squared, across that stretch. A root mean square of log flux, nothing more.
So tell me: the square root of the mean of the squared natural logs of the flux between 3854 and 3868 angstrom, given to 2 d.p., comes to 3.63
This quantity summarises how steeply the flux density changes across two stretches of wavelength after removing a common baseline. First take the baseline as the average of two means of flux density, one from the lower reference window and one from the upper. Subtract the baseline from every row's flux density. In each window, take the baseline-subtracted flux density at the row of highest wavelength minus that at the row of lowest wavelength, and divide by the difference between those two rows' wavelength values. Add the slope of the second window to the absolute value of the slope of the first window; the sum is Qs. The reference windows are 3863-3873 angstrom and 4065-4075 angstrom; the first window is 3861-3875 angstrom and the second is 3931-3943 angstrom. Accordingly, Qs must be 2.1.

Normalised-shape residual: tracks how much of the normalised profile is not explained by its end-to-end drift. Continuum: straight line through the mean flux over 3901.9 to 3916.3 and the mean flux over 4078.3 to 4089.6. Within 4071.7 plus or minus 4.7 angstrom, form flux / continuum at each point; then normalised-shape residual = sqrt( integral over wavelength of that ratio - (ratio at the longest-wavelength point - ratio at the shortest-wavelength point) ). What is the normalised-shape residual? 3.06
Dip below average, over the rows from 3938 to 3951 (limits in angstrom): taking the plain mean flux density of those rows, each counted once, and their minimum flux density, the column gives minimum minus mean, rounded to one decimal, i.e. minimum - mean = -4.3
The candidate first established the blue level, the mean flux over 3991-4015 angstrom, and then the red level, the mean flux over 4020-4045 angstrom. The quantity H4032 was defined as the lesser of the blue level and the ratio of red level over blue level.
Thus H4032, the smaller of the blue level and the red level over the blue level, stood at 1.01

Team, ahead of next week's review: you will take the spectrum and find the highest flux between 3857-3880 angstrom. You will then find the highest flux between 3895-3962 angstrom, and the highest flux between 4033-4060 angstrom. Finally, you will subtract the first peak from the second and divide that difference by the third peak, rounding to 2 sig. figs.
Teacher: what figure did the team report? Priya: -0.030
